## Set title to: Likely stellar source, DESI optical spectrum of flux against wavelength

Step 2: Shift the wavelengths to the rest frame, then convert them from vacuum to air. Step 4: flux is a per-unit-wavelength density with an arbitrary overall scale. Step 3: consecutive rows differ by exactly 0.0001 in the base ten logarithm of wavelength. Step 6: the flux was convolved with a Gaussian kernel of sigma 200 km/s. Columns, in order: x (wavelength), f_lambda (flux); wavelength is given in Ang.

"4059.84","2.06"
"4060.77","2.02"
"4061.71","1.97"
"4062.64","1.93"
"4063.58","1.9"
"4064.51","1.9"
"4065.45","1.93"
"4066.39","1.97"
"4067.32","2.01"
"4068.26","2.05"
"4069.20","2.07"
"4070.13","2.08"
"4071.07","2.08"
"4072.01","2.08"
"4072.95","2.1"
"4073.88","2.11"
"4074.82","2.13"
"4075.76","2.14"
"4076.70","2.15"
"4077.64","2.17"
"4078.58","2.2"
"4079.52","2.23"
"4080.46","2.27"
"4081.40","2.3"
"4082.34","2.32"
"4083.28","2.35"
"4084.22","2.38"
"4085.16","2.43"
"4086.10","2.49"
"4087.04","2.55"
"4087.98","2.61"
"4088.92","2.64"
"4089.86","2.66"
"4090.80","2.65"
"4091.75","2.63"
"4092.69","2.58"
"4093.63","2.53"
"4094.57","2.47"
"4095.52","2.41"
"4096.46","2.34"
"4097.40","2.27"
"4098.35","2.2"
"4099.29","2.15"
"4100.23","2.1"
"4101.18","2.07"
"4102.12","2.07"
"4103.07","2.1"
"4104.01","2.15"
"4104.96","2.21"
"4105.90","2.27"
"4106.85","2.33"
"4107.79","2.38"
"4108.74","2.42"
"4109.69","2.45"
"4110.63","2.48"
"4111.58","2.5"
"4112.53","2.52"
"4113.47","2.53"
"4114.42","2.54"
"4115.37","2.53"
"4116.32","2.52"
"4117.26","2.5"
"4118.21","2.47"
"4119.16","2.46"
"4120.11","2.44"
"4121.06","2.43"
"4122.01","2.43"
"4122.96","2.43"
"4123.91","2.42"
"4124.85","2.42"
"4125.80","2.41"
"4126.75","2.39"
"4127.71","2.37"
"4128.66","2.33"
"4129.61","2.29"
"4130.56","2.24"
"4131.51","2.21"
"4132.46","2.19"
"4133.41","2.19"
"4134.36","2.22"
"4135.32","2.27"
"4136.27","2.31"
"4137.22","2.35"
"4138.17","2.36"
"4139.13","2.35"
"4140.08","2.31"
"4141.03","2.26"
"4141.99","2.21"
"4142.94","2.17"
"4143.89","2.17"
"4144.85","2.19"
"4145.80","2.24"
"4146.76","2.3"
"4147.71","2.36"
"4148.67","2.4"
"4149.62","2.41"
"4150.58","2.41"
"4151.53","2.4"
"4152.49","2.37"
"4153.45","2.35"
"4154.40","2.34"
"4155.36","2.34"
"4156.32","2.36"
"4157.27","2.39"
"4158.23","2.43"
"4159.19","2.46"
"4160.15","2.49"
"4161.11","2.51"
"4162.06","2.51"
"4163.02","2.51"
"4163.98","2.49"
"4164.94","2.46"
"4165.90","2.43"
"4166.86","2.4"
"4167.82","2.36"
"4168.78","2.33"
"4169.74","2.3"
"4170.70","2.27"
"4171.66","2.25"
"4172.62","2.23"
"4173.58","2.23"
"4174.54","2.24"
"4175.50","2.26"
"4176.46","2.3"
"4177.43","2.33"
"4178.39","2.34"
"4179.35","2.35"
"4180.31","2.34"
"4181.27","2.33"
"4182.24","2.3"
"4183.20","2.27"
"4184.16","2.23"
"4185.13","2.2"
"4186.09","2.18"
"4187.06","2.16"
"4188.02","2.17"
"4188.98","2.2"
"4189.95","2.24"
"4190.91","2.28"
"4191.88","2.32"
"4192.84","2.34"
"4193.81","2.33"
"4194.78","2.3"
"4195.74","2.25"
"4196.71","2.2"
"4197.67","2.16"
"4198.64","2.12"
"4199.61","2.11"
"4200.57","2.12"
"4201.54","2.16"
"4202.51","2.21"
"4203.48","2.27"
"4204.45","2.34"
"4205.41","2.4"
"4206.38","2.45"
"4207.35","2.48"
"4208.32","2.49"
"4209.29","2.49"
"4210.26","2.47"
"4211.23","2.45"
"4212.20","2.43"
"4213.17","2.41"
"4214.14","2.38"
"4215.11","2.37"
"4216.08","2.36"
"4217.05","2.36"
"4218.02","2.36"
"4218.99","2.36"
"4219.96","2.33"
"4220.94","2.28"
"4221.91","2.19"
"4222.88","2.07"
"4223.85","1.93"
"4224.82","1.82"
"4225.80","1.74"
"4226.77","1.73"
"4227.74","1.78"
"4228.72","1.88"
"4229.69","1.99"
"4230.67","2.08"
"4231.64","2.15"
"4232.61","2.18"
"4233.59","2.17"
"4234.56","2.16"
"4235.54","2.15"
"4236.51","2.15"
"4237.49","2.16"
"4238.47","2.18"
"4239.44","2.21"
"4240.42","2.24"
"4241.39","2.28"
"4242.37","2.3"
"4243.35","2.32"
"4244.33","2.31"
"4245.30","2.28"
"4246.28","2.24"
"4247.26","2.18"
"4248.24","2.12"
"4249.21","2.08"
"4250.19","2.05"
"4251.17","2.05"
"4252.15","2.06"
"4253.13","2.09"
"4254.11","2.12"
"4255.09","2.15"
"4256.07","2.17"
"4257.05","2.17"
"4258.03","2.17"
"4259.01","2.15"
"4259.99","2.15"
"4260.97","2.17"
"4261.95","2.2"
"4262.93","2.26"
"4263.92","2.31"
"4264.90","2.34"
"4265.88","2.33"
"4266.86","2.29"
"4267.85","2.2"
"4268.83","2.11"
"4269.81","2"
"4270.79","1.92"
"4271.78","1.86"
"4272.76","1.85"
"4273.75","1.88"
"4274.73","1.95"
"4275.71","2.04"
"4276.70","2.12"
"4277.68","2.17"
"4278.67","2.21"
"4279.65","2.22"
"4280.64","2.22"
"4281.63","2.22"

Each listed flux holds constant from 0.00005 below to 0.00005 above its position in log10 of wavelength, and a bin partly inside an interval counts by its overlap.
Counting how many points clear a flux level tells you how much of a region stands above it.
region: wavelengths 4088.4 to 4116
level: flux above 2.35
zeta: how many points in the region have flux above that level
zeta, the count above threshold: 17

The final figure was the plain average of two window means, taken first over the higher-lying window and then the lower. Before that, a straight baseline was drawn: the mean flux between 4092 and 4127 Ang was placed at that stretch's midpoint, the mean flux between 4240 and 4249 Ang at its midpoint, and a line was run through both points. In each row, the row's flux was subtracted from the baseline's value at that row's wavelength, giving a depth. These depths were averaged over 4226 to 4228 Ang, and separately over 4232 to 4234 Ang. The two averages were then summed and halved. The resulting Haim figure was 0.30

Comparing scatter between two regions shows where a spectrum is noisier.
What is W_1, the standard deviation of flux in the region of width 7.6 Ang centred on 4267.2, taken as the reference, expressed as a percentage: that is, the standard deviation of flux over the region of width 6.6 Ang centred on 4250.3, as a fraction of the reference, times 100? 29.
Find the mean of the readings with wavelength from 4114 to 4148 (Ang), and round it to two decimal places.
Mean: 2.34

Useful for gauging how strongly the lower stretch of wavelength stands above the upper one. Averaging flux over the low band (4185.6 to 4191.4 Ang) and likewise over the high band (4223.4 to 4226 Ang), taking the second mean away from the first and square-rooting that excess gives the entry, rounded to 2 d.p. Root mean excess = 0.61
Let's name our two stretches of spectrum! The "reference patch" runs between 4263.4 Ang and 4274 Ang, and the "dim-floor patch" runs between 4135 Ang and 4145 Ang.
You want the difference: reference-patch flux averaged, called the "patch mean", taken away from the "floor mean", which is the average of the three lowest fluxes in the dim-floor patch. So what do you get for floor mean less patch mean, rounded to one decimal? 0.1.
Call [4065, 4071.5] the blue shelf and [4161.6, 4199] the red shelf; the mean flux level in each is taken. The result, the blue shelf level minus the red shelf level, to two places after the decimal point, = -0.27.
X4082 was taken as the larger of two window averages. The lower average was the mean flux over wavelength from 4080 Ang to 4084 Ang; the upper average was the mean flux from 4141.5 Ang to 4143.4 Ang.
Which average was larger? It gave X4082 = 2.31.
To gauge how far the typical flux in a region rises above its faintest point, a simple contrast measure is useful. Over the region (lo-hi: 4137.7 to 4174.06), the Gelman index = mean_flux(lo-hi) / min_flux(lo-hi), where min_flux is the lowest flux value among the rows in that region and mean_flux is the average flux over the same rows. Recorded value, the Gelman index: 1.08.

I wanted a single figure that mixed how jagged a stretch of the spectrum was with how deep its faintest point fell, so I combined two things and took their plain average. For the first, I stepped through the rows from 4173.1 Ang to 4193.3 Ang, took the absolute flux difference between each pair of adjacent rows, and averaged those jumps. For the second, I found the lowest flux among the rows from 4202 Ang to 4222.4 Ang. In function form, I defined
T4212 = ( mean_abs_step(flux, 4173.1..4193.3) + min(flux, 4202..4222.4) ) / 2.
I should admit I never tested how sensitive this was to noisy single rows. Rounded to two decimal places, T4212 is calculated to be 1.11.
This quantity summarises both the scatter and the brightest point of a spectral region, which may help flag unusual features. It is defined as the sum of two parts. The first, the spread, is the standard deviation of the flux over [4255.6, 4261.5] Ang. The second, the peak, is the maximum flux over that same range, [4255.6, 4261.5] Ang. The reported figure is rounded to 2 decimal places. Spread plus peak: 2.18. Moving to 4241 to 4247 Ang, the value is 2.35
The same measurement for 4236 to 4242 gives 2.33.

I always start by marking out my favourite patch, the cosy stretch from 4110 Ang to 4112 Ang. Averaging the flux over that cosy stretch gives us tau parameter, 2.49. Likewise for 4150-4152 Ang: 2.41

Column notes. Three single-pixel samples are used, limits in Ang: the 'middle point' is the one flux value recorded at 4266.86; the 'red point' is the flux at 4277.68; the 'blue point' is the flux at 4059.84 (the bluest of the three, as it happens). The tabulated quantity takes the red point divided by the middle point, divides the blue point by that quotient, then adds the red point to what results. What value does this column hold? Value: 4.3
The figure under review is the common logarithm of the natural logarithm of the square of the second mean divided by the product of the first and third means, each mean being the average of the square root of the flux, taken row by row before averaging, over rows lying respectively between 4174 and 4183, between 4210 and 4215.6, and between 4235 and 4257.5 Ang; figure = -1.12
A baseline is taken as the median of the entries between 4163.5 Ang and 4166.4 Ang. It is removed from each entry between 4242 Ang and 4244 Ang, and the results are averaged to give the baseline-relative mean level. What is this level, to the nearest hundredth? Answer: -0.15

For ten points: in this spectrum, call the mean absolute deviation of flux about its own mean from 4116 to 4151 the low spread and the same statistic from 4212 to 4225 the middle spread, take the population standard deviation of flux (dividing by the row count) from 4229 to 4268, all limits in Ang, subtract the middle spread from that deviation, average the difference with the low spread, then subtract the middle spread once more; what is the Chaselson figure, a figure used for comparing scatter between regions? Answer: -0.14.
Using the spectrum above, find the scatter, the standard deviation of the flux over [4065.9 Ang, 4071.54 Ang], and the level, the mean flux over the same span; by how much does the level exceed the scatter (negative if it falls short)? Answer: 2.00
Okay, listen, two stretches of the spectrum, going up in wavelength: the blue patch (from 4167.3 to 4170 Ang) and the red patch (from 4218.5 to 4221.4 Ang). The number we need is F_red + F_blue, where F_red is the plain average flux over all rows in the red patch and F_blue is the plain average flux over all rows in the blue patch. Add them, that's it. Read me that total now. 4.65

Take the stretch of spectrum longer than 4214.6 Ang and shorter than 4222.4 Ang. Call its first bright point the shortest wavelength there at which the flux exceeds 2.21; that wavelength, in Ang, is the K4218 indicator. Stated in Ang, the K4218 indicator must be 4215.11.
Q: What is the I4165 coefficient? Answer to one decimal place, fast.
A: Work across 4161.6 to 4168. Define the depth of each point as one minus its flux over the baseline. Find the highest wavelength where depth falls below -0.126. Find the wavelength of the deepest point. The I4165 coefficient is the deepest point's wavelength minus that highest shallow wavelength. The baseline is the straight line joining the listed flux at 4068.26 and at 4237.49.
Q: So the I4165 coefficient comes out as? 1.0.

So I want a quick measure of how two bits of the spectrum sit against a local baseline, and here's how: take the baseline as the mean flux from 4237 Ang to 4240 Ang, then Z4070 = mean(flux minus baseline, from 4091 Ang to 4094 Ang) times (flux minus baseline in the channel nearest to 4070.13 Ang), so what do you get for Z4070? -0.041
